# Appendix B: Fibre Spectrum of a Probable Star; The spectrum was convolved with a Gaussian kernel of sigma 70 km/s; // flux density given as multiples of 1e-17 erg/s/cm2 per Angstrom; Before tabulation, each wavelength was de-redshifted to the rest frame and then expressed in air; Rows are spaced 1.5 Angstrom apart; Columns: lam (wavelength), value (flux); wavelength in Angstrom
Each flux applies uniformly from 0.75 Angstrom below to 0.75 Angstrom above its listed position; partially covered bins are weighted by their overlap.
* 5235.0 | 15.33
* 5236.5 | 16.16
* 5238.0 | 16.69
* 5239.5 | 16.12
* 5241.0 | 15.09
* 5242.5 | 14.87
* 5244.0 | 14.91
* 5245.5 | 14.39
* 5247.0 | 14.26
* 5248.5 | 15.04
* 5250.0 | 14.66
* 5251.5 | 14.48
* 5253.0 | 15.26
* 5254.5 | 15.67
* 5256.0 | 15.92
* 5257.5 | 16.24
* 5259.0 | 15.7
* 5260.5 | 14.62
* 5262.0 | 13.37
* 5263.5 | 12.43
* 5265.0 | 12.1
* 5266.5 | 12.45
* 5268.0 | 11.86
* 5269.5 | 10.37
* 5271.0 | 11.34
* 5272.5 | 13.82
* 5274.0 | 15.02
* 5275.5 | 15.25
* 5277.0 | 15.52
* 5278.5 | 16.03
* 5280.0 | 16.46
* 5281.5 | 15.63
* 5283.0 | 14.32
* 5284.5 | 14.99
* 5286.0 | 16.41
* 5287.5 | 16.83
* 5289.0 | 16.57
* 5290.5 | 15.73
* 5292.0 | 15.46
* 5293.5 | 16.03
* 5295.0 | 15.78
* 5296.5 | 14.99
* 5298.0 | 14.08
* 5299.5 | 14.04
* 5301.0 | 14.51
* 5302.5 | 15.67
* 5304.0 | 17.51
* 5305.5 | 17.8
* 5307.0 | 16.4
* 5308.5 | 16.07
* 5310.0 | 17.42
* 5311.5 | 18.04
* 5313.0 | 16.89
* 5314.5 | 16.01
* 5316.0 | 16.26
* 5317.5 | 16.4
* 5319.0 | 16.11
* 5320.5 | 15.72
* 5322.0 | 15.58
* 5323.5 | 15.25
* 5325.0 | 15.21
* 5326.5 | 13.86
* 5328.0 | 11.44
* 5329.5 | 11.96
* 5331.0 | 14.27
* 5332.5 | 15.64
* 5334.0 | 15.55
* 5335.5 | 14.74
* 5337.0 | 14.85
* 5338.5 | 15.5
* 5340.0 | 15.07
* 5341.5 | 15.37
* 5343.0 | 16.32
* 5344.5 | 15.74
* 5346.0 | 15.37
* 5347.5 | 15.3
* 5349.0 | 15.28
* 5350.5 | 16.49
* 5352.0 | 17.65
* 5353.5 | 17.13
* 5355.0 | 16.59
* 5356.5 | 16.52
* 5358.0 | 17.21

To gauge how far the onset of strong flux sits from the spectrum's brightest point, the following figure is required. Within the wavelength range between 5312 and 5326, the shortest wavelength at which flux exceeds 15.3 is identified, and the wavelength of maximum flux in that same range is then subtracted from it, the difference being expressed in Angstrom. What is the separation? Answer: 0.0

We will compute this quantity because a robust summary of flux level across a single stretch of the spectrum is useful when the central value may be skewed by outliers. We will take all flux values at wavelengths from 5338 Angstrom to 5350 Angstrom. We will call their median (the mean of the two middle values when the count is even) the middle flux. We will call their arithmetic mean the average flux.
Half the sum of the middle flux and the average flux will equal 15.4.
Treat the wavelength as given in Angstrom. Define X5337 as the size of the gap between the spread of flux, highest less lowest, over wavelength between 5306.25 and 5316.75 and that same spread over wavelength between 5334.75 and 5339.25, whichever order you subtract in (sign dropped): 1.3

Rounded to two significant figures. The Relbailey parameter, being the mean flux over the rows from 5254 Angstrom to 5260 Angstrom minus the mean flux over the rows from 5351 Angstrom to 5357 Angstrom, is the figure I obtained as -1.1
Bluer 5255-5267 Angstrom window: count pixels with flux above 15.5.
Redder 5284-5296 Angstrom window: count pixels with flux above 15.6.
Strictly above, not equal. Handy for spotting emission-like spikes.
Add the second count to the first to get 9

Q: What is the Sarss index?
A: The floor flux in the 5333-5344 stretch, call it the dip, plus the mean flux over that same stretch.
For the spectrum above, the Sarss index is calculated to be 30.1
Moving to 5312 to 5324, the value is 31.3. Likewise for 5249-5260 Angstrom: 29.9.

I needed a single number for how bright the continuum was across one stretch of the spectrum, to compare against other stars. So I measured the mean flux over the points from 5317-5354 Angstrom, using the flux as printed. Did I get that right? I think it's 15.3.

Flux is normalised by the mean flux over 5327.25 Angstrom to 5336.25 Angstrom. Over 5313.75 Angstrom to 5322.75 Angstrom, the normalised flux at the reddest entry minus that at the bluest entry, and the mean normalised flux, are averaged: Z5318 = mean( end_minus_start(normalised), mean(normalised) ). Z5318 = 0.559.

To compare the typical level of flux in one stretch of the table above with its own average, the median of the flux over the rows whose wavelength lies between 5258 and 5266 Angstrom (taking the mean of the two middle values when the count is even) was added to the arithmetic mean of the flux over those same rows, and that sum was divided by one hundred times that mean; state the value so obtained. 0.0198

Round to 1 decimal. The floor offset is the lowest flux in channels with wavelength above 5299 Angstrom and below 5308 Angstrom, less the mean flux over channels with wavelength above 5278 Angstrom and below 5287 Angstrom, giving -1.6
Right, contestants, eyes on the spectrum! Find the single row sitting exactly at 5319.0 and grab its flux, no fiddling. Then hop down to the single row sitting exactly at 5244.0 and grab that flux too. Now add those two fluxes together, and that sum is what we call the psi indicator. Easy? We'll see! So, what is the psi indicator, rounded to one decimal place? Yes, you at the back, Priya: 31.0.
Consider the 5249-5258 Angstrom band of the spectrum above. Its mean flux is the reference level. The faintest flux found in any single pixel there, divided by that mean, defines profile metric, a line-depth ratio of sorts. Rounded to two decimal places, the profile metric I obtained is 0.94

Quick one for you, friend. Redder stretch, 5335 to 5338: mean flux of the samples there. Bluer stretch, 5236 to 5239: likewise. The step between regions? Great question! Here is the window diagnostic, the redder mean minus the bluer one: -1.6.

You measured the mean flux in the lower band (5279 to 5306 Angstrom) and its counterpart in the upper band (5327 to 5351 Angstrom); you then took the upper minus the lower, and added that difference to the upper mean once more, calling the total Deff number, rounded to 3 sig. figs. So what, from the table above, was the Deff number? 14.1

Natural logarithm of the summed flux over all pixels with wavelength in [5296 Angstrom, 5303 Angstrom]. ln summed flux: 4.29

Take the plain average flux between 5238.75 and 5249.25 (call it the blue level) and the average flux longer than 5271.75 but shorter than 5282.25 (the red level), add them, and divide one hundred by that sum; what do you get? 3.30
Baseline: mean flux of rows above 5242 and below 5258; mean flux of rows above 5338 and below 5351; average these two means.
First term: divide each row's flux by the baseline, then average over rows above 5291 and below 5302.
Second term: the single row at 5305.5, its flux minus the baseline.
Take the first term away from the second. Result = 1.5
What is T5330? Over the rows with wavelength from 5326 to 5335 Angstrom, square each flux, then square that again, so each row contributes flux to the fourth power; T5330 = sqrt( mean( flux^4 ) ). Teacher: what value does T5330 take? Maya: 198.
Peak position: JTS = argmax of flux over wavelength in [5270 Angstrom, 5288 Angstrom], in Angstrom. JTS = 5287.5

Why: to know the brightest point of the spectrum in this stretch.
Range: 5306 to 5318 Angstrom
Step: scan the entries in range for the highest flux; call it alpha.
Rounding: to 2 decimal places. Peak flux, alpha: 18.04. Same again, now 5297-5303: 15.67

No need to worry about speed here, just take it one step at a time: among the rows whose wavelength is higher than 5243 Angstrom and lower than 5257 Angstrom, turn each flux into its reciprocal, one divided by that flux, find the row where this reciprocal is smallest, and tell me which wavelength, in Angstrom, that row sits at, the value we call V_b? 5256.0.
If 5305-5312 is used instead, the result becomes 5311.5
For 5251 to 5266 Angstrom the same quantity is 5257.5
